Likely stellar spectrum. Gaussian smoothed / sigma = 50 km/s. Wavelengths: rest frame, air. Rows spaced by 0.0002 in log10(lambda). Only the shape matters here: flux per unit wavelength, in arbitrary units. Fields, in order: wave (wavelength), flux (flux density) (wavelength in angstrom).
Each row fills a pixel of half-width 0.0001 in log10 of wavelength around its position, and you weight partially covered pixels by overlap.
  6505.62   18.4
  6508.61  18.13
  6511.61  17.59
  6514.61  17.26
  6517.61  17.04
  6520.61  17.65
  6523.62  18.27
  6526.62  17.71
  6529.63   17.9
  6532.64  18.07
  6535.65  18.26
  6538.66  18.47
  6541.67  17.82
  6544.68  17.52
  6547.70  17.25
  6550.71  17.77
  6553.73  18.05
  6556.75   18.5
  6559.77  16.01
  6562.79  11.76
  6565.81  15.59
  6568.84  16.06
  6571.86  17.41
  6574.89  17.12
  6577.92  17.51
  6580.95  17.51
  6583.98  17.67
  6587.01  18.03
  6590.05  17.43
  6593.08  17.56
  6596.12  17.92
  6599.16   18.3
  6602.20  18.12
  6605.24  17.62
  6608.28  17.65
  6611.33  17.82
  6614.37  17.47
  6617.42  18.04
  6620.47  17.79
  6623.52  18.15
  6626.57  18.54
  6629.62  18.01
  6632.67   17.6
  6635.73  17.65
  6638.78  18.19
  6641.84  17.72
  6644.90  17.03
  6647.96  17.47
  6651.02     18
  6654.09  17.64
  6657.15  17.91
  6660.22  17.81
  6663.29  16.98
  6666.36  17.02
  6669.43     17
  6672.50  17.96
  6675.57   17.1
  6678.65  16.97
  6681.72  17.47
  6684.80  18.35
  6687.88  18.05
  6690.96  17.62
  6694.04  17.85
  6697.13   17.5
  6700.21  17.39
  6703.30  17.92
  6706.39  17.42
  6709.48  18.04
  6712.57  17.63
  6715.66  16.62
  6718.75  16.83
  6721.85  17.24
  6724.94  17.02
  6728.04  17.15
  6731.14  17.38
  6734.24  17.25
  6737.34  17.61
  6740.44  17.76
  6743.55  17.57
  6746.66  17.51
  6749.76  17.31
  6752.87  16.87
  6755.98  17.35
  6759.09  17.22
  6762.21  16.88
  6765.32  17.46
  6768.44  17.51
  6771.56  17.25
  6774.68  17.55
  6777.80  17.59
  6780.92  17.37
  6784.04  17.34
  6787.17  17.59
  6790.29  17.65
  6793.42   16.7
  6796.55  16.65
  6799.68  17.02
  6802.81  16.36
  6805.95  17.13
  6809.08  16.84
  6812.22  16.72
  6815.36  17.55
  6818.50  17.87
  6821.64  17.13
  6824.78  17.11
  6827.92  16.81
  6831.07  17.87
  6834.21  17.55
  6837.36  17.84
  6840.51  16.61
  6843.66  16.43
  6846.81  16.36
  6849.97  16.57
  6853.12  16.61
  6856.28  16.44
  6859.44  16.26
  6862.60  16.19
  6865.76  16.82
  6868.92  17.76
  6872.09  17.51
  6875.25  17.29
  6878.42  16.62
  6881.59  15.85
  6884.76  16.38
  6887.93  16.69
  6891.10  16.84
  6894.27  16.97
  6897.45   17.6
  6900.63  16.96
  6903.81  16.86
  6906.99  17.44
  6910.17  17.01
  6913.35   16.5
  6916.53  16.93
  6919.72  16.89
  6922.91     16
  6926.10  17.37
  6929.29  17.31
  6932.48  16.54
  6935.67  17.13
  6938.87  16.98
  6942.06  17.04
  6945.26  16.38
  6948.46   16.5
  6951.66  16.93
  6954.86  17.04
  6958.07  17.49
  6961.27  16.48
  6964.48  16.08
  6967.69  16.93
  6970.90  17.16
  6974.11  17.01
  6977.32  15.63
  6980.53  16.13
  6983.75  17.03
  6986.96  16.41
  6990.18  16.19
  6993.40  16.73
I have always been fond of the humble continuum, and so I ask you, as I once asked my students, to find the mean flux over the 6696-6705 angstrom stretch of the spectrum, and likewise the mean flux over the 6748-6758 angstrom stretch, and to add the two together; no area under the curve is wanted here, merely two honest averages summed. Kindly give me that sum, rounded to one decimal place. 34.8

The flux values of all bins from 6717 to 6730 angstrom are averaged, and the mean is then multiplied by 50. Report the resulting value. 853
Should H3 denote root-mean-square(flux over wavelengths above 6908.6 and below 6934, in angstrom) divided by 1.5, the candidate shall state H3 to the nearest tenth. 11.2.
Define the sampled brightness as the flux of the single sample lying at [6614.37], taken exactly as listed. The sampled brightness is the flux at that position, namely 17.47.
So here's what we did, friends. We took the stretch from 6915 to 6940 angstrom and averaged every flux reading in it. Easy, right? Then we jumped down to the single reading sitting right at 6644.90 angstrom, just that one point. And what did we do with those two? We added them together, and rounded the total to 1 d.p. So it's 33.9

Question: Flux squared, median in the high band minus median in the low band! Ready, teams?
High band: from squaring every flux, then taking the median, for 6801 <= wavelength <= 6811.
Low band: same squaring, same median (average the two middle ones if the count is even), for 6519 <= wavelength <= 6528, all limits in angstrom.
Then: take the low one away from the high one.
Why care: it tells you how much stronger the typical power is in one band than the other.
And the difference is -30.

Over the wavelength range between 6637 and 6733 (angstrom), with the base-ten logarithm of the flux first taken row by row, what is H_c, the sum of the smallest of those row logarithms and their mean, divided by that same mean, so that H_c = 1.98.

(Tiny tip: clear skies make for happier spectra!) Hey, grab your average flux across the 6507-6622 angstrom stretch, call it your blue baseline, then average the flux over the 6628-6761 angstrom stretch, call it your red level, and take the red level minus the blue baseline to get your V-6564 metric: 0.02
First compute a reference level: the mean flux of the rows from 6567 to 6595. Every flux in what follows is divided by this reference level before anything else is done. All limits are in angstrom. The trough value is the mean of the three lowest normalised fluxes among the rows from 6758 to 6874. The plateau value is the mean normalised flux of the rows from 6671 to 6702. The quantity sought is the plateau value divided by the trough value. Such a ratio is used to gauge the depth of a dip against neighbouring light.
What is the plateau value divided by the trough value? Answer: 1.08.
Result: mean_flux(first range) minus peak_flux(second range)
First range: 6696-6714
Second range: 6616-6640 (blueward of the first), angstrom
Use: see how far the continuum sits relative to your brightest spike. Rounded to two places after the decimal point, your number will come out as -0.89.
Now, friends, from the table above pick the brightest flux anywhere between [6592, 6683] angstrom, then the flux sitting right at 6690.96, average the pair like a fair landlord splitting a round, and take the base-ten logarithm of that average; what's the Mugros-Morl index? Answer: 1.26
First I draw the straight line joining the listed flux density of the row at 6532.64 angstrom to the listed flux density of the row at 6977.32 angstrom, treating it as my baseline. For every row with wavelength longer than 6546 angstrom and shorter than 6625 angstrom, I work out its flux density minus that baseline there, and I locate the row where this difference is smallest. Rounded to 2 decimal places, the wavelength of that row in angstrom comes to 6562.79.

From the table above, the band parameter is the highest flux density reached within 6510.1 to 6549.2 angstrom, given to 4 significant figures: 18.47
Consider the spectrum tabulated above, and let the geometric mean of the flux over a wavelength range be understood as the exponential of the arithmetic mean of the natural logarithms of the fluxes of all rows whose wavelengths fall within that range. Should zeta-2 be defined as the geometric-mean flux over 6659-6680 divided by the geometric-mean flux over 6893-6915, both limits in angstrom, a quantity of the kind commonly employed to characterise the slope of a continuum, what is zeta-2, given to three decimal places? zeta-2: 1.013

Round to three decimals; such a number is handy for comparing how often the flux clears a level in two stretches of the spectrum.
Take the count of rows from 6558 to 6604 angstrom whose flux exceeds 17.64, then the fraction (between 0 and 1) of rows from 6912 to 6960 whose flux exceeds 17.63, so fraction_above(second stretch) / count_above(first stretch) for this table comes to 0.000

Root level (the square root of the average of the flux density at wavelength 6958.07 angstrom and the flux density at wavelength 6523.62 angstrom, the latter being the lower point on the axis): 4.23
